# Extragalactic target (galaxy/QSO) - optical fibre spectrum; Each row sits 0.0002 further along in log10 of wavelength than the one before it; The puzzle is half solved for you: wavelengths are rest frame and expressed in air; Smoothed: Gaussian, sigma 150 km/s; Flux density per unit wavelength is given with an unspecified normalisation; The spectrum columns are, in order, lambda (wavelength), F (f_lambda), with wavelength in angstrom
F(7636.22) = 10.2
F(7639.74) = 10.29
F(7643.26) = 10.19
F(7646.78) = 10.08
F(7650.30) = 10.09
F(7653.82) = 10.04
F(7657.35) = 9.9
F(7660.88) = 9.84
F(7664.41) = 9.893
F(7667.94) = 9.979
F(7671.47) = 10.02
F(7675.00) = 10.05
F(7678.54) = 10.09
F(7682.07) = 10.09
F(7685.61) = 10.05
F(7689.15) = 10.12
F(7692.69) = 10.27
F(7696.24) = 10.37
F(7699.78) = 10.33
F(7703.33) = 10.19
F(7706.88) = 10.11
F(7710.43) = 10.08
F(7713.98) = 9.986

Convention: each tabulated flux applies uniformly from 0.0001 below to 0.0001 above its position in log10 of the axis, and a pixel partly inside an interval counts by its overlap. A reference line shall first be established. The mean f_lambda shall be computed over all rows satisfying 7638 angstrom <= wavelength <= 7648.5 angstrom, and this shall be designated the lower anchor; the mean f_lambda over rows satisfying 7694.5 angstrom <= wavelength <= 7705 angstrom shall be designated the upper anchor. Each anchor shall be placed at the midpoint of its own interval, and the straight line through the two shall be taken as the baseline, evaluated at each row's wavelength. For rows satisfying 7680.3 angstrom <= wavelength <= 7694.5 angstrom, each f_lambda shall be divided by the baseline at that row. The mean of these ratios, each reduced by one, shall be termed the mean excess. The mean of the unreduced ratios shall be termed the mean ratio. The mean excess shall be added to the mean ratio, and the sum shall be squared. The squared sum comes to 0.946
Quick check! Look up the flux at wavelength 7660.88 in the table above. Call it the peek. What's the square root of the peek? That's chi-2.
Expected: 3.14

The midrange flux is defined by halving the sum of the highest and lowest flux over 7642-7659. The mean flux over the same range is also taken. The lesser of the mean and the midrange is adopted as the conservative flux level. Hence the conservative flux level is 10.0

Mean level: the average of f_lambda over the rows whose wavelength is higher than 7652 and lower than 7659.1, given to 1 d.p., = 10.0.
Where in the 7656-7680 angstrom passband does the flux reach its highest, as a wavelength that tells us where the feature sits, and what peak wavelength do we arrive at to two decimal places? 7678.54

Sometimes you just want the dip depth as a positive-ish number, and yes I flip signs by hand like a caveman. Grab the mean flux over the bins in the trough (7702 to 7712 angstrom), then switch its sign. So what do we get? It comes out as -10.1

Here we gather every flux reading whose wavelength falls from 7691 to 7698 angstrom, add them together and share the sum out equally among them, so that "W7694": 10.3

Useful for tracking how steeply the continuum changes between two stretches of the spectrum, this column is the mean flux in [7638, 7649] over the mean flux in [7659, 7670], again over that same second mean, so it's 0.104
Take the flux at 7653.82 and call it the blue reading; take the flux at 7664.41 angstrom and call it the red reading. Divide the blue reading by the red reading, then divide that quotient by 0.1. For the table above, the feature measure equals 10.1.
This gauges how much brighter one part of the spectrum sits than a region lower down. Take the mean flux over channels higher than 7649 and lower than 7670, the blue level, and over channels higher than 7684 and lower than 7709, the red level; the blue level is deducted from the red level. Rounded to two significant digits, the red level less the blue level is 0.25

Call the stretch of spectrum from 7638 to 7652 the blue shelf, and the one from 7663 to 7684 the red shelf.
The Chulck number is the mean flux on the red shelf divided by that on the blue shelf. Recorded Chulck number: 0.99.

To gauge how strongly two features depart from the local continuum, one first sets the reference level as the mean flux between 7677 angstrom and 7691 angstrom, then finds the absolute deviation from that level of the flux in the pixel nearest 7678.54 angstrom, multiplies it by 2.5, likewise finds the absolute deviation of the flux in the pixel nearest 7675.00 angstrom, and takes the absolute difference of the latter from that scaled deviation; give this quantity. 0.03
